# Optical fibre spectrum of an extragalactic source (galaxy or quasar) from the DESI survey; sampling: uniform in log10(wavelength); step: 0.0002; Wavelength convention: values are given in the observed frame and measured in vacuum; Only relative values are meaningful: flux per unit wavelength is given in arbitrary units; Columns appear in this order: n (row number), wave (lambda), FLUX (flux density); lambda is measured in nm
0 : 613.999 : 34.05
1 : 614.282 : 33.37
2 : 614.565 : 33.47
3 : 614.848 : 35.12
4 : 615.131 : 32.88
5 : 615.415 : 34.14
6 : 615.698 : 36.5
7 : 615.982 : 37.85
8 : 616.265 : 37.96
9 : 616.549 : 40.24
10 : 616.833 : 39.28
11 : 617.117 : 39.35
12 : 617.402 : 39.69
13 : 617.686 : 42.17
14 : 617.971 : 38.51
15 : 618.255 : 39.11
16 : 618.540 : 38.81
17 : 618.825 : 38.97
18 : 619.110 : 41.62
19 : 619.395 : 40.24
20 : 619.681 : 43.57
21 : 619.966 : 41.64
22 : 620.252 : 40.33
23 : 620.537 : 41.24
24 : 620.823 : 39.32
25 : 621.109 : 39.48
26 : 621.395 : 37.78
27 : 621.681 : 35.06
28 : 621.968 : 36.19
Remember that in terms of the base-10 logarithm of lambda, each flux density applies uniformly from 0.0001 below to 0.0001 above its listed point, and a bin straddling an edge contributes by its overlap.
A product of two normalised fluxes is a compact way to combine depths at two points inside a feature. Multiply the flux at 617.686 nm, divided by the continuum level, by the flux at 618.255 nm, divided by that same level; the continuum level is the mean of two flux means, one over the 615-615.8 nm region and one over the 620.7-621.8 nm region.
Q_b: 1.26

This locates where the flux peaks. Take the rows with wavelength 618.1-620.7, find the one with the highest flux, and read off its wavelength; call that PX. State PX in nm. 619.681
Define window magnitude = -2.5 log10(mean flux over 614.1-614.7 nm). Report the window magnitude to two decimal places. -3.81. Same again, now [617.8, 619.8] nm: -4.01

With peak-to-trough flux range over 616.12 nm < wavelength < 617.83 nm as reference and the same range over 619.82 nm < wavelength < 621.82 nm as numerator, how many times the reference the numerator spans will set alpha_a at 1.56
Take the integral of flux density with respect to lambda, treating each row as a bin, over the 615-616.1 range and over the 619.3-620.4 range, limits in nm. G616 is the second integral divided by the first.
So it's 1.18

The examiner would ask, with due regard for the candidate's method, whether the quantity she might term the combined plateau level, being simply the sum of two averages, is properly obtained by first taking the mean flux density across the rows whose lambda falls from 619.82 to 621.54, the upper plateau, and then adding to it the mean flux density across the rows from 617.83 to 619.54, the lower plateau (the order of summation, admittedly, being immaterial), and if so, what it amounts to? 80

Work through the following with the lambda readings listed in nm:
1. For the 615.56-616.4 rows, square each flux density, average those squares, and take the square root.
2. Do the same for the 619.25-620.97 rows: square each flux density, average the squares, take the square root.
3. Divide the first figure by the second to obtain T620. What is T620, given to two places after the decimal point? 0.91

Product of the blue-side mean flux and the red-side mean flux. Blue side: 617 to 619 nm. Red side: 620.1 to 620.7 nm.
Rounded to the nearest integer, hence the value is 1612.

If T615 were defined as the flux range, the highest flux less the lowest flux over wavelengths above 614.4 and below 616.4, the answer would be 5.1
